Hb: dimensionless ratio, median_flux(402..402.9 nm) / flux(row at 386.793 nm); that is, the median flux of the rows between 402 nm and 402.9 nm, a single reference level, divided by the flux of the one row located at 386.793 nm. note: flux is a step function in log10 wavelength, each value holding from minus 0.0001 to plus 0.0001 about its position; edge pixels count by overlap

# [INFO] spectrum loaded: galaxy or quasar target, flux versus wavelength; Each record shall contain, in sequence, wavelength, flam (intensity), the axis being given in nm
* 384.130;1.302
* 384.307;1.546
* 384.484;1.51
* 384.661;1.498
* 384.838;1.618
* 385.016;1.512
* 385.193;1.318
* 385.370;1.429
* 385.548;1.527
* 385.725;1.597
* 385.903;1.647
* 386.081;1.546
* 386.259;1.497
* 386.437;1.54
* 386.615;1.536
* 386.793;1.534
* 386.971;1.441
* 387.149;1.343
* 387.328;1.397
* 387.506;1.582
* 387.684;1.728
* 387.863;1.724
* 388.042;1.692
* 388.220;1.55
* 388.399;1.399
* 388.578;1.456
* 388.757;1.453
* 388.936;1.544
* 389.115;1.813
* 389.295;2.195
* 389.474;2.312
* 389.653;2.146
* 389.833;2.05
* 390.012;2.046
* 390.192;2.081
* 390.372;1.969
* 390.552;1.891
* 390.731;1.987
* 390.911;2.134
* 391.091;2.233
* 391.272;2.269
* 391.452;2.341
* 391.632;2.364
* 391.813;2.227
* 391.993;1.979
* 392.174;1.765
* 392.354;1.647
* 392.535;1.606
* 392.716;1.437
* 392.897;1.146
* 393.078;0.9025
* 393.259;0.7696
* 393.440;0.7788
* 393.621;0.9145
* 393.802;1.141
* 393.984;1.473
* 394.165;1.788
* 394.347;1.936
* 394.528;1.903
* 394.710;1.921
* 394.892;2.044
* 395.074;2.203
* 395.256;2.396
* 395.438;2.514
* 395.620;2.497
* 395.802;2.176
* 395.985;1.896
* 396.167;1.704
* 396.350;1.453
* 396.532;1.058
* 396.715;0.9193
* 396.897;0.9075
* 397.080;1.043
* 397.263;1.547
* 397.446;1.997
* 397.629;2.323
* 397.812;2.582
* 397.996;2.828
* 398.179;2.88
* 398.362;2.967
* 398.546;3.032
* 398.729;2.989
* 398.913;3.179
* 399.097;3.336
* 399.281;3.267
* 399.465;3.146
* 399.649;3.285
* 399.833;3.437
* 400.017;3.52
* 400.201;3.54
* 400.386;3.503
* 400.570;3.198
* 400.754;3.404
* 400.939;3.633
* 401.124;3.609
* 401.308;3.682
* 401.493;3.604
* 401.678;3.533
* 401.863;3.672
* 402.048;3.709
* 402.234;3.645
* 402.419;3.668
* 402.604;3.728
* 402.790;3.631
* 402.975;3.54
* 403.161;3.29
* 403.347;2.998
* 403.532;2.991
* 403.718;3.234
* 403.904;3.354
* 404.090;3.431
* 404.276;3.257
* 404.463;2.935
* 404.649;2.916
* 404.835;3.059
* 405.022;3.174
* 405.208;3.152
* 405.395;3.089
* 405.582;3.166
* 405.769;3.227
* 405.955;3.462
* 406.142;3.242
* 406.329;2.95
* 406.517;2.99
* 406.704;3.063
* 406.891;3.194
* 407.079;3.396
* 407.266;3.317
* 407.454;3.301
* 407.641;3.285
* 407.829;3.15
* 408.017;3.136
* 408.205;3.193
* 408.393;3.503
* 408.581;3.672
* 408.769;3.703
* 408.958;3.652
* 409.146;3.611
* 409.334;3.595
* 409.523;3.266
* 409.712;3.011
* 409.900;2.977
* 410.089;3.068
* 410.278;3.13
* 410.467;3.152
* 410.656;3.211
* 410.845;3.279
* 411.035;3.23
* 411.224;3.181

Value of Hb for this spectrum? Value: 2.39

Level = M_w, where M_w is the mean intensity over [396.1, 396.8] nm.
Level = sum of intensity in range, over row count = 1.3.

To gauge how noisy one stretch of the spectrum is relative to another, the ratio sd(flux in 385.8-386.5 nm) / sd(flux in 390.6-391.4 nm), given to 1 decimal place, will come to 0.5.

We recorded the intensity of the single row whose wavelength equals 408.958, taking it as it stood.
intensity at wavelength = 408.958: 3.652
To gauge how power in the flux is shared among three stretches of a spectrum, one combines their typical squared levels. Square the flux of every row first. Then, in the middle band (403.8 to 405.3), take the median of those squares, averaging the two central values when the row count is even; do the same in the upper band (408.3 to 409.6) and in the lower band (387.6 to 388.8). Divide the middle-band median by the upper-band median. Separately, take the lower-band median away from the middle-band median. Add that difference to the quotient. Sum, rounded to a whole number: 8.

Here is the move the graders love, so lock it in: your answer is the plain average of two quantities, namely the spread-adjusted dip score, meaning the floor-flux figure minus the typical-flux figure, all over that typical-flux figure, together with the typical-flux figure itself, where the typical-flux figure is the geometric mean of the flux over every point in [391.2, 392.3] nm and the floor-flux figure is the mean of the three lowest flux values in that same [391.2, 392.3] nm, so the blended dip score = 1.04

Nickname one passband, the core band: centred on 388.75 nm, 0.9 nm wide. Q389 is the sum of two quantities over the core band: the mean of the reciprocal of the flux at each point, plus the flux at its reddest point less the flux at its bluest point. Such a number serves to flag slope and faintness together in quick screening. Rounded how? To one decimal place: 1.1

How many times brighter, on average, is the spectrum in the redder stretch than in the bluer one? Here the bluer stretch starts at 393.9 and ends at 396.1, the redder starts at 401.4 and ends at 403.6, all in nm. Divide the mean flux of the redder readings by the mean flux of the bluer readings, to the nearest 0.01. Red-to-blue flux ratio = 1.70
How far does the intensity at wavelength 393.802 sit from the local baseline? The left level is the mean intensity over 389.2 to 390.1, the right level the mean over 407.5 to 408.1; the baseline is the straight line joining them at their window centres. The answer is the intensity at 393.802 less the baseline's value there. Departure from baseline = -1.25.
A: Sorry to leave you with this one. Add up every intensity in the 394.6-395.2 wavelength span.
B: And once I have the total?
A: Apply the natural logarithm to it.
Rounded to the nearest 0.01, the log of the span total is 1.82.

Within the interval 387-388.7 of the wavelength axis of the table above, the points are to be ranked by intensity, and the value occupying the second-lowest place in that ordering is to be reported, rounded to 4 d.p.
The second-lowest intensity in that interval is 1.3970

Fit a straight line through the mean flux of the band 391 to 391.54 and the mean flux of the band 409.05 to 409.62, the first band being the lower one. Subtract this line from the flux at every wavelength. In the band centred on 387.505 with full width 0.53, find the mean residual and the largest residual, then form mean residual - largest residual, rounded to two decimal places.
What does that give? -0.15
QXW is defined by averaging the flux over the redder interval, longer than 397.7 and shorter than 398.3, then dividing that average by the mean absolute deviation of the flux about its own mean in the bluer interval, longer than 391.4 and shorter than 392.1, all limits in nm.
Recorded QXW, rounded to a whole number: 22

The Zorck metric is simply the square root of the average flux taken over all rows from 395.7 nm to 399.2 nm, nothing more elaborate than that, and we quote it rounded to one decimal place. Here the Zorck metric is 1.5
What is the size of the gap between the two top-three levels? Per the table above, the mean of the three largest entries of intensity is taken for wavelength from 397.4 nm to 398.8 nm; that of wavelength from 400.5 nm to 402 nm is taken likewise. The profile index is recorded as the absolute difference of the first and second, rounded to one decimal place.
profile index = 0.7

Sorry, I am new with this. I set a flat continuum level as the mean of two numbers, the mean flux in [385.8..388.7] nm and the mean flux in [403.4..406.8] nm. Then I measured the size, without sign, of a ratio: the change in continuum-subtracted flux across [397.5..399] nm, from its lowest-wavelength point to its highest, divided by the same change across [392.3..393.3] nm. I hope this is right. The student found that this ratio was 1.0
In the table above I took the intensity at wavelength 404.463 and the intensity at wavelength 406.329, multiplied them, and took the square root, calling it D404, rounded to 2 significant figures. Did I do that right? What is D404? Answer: 2.9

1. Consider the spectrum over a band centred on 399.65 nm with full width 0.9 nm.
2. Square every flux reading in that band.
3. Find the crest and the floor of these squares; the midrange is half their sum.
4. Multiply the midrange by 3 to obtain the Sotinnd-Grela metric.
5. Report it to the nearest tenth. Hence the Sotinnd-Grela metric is 33.4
